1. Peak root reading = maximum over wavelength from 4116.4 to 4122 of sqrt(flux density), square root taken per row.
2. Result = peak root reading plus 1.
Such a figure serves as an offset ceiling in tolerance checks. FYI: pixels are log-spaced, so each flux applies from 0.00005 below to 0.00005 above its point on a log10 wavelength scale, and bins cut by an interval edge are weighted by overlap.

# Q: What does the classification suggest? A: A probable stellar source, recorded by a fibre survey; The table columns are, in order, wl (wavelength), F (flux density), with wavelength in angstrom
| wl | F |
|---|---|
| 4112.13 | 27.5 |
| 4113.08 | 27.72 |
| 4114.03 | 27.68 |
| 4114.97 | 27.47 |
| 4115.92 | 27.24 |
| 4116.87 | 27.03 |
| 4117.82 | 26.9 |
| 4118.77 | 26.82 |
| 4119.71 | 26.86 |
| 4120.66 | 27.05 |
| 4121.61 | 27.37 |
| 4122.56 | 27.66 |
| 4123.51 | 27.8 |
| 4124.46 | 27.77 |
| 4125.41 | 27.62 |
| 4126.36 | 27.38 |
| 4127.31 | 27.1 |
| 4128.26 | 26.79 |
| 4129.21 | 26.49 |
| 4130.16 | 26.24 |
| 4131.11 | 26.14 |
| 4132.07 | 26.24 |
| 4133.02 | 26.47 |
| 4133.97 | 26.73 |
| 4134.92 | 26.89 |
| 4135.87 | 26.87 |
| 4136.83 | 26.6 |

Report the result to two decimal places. 6.23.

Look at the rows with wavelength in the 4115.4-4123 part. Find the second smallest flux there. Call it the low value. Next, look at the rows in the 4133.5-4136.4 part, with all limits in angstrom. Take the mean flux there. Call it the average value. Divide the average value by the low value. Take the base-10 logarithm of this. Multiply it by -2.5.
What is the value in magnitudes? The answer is 0.00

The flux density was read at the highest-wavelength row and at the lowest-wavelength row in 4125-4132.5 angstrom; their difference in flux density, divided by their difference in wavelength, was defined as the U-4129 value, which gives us -0.2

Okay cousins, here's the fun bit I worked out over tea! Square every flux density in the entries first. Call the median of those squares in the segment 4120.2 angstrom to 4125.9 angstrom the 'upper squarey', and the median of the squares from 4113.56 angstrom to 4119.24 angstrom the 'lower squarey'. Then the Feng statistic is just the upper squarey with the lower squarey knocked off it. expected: 28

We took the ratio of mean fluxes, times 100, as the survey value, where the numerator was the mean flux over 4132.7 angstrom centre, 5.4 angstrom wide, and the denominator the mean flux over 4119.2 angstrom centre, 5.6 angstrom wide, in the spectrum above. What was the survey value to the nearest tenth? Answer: 98.0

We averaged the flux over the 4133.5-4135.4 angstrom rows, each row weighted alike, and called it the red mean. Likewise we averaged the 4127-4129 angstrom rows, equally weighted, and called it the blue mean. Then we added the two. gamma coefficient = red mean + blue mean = 53.8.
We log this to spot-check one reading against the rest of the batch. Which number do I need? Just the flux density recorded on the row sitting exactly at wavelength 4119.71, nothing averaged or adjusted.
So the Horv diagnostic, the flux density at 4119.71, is 26.86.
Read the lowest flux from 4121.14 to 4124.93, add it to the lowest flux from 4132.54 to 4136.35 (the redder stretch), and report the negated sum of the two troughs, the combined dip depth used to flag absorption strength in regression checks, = -53.84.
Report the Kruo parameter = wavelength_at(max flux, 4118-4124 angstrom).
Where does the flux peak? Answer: 4123.51 angstrom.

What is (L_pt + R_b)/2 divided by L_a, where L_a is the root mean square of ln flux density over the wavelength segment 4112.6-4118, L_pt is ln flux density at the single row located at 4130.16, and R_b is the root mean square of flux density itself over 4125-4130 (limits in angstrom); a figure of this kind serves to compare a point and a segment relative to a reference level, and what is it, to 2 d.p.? 4.59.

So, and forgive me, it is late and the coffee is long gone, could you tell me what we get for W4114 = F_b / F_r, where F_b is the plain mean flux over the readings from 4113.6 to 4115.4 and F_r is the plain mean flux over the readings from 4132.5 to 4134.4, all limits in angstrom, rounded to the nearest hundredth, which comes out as 1.04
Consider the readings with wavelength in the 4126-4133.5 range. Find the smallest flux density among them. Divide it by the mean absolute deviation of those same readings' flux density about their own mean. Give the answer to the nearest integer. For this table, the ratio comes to 72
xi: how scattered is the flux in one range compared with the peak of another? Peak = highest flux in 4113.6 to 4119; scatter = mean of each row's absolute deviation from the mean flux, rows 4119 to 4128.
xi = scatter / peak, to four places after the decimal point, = 0.0100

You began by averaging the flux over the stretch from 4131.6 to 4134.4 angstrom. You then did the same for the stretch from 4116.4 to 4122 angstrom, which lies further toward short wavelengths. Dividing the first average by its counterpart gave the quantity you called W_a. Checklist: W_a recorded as 0.981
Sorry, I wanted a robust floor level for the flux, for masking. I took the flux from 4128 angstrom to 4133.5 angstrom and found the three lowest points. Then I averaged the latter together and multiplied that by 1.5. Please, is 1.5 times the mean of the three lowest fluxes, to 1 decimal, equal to 39.3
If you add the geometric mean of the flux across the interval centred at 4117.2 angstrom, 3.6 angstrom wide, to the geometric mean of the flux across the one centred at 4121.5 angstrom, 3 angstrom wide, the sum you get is 54.4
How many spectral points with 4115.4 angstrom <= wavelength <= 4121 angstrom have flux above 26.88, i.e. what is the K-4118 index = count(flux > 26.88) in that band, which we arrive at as 4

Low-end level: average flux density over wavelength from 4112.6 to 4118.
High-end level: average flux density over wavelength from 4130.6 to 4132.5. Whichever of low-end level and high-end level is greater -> 27.3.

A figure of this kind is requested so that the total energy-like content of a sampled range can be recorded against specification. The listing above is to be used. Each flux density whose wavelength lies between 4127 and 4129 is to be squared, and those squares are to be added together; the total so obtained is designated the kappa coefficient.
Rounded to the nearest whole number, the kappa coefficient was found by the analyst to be 1452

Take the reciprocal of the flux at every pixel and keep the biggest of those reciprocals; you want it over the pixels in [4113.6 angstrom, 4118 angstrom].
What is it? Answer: 0.0372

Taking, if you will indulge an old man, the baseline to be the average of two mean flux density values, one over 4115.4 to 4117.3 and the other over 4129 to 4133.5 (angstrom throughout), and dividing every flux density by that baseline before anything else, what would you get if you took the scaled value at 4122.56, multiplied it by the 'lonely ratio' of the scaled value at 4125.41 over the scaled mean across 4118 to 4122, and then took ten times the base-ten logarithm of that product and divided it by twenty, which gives 0.012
